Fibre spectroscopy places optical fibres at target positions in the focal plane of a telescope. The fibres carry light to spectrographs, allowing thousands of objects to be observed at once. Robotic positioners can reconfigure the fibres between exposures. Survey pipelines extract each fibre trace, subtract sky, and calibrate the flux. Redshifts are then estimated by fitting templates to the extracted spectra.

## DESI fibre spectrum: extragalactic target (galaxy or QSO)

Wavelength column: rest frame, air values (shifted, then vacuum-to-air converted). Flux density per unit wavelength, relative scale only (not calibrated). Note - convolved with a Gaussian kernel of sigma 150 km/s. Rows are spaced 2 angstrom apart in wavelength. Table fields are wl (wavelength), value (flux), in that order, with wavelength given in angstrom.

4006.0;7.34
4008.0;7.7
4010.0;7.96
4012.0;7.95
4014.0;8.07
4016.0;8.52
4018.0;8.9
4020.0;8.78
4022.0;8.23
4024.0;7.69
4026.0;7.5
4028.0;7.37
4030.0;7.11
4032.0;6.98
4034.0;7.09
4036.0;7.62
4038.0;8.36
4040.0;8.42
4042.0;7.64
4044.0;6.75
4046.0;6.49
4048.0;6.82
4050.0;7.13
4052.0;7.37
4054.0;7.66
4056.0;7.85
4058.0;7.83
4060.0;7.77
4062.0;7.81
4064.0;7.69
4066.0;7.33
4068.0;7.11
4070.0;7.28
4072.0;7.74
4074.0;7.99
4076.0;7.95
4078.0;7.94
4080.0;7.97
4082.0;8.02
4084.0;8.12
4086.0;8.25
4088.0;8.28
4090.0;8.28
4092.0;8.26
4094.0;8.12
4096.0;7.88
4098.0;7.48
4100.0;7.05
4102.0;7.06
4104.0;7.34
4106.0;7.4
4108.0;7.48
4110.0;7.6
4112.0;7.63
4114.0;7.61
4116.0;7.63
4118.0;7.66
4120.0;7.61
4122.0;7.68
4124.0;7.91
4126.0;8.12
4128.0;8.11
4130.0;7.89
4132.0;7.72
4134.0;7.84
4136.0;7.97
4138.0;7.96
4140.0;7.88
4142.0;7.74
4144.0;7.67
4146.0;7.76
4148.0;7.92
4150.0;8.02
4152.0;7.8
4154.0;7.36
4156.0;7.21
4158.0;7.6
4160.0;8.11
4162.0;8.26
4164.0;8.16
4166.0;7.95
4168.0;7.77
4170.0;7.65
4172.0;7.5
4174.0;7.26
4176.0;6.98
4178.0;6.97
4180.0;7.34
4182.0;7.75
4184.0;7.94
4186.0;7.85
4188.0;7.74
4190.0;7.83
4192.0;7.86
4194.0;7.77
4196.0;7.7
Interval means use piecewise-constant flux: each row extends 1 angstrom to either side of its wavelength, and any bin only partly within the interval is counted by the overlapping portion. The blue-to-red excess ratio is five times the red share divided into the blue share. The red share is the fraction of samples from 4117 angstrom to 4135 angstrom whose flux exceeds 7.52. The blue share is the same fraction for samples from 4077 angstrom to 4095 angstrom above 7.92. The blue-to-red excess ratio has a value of 5.0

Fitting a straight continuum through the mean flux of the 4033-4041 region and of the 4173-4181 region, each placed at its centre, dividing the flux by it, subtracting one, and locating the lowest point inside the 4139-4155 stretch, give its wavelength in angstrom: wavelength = 4154.0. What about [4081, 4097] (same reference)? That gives 4096.0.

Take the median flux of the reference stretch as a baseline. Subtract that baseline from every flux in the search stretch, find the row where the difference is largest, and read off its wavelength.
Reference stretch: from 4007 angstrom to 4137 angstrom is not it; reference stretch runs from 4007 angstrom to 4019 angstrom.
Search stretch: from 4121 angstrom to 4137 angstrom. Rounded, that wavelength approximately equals 4126.0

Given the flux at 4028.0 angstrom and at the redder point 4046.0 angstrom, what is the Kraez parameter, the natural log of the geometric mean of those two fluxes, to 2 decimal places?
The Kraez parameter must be 1.93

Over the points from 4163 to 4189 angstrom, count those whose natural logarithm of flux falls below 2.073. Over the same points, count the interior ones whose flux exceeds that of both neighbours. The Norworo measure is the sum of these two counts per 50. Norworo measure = 0.24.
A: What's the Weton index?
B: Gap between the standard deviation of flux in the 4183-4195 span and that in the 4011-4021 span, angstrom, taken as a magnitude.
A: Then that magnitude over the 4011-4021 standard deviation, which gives 0.8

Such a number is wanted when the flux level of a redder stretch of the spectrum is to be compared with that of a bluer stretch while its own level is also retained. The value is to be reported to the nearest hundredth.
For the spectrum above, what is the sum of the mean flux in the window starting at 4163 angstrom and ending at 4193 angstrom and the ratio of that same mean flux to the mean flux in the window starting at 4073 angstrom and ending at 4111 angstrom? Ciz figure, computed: 8.61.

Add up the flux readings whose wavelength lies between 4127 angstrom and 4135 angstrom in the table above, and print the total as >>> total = 31.6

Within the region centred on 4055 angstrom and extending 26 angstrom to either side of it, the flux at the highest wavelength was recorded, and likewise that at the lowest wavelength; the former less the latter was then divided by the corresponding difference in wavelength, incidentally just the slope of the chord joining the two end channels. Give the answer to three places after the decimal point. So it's 0.017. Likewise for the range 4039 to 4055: -0.054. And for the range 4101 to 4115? 0.046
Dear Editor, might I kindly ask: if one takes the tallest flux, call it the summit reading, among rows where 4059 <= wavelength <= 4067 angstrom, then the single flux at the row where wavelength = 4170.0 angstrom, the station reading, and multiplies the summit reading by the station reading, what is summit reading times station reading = 60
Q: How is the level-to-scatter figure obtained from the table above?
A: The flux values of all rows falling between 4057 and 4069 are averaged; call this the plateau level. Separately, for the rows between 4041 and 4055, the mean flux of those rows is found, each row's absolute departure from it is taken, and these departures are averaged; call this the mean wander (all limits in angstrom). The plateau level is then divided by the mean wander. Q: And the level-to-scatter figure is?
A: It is 20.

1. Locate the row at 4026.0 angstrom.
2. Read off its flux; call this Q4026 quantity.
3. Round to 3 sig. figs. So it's 7.50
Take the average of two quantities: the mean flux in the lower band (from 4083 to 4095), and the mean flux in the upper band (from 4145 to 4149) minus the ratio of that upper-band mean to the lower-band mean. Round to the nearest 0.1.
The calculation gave 7.6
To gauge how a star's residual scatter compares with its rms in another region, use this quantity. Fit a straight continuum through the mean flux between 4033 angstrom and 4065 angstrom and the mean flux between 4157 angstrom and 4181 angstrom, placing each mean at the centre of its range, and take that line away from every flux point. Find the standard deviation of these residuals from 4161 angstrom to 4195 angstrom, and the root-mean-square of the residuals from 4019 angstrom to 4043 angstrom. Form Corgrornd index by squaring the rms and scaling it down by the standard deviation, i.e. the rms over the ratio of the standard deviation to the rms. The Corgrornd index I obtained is 1.0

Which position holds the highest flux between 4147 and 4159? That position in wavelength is 4150.0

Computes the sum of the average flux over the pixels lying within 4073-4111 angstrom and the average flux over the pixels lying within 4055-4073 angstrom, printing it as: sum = 15.4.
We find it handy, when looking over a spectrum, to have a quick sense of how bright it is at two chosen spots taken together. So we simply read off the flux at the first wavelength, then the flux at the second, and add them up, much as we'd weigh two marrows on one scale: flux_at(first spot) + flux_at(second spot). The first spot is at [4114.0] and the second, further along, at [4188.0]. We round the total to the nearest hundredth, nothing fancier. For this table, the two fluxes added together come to 15.35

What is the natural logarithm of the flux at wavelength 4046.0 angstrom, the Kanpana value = 1.87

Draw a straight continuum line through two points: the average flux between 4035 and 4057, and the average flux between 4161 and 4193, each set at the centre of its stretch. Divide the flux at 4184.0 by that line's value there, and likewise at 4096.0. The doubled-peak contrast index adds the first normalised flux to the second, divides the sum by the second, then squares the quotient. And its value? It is 3.96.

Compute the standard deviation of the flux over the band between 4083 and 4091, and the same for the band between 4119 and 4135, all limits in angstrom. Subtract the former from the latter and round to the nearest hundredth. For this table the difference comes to 0.11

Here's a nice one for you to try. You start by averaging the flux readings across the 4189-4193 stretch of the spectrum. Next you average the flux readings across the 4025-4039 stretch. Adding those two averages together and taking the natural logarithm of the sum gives 2.73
